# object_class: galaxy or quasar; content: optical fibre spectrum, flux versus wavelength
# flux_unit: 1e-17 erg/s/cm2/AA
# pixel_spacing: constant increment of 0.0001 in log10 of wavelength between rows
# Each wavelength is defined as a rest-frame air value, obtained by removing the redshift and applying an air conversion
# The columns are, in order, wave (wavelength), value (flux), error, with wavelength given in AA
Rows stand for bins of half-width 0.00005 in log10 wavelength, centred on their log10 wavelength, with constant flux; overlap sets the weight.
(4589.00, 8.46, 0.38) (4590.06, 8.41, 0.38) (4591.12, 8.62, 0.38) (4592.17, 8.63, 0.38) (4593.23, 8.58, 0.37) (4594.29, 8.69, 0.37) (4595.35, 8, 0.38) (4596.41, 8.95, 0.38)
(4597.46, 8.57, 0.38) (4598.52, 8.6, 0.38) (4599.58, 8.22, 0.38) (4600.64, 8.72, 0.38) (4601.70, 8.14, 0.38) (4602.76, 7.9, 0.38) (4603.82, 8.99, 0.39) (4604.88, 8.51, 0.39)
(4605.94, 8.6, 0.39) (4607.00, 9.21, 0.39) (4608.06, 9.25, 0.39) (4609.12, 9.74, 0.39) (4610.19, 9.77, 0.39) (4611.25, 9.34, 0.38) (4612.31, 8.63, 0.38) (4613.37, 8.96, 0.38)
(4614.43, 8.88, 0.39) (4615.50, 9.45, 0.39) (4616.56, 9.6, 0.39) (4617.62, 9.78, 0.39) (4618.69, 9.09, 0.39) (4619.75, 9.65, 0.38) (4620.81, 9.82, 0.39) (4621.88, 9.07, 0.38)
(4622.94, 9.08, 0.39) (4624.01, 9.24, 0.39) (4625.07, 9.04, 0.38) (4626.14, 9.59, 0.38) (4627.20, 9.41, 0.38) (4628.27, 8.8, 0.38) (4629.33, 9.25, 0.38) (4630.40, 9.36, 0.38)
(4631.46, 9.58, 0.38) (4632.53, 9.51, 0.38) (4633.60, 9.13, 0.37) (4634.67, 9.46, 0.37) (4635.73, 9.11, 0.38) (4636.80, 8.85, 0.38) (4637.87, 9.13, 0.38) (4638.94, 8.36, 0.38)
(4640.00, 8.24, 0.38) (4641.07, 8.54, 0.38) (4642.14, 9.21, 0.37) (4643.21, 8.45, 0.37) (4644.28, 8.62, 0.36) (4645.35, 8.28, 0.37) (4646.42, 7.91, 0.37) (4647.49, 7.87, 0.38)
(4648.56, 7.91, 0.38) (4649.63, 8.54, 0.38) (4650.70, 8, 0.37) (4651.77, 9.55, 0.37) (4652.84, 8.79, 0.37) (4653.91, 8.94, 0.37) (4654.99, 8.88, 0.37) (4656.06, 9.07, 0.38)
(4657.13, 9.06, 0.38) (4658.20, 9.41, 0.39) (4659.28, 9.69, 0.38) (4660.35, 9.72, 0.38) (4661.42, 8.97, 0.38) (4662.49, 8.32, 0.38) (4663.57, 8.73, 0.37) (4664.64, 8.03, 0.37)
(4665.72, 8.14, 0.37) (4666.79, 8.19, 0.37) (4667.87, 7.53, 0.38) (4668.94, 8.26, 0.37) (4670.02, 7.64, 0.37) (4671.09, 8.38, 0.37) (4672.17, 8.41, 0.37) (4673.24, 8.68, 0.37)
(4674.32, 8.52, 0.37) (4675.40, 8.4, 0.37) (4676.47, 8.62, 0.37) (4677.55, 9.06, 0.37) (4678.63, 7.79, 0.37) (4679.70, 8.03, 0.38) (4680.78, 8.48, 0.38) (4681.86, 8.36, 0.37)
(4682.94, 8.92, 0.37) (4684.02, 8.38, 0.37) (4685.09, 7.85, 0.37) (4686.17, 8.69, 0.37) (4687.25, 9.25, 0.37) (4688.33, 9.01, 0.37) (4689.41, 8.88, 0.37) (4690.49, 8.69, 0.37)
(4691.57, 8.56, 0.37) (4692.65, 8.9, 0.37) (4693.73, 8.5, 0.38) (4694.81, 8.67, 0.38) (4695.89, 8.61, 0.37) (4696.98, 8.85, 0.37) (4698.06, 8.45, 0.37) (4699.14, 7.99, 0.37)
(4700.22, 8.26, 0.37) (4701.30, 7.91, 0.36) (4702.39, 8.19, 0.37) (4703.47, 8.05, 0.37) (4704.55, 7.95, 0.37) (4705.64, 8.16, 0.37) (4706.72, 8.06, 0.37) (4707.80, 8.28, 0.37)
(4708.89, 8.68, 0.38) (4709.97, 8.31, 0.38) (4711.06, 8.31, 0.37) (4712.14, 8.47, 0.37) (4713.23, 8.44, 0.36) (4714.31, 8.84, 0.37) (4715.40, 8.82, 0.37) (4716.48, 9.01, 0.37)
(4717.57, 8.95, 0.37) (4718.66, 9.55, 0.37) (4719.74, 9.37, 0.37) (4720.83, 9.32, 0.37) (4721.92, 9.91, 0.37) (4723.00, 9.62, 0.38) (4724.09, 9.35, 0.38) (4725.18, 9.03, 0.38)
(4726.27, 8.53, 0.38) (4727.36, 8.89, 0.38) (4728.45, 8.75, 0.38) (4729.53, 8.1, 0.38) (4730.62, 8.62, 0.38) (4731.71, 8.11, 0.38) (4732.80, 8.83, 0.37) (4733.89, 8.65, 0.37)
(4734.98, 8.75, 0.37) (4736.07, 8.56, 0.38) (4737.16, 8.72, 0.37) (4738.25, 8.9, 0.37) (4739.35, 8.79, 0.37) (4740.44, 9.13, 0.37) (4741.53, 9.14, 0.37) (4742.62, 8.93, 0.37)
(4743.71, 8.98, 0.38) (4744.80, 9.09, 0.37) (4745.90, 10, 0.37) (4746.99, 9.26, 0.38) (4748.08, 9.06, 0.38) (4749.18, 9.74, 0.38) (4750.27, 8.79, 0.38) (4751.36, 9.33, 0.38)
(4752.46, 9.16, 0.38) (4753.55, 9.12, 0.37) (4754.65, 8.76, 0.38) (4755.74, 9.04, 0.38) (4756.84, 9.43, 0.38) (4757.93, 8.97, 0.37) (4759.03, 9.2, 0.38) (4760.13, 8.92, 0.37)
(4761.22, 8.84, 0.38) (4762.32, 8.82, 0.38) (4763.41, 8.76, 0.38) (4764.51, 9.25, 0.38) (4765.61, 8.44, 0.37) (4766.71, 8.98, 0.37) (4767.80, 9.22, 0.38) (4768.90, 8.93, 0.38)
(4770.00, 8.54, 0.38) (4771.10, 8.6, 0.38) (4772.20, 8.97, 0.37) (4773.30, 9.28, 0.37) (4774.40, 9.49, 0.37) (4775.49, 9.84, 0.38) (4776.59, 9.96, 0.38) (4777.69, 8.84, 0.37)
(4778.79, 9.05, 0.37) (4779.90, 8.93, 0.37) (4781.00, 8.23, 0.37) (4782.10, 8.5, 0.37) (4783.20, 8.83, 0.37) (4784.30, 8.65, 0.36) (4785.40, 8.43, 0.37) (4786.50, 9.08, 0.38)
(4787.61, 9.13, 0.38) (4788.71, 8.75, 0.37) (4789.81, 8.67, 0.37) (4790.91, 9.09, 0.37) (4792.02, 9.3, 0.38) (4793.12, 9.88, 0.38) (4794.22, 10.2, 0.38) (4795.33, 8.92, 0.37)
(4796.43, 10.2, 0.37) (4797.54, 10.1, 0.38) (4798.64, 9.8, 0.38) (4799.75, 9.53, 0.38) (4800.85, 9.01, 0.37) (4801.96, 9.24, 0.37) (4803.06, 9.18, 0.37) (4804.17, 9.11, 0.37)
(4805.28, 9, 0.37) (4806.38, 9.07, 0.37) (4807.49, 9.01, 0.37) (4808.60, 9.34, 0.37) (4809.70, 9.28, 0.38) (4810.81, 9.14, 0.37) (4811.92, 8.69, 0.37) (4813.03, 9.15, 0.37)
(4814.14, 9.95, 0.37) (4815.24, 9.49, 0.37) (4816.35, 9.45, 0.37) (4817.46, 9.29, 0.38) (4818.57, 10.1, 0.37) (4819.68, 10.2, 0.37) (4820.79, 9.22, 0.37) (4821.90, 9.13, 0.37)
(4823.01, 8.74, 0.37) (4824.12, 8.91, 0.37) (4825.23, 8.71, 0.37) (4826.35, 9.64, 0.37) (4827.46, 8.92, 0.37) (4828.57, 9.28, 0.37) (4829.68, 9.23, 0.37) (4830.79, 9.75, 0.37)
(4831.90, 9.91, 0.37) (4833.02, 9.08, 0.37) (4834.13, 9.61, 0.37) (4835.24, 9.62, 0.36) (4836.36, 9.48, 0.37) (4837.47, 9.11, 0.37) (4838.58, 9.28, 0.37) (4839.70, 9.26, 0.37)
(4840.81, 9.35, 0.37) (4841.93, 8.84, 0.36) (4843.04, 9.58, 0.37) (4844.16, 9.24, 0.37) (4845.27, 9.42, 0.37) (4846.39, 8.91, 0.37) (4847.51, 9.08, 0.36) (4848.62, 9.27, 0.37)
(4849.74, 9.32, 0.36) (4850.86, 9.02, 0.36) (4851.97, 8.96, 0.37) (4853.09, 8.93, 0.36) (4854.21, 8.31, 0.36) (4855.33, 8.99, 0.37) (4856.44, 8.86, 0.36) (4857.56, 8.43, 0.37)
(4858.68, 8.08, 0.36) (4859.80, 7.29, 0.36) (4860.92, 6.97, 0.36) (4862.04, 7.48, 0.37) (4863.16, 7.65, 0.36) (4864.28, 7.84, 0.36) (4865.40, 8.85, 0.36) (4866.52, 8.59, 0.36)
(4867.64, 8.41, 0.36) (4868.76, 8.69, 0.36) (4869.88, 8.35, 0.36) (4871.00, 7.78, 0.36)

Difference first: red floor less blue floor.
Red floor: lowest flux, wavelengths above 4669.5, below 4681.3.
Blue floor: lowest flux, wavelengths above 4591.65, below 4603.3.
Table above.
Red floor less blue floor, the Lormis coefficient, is -0.26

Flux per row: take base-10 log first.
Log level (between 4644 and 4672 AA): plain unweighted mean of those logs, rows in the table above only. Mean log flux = 0.931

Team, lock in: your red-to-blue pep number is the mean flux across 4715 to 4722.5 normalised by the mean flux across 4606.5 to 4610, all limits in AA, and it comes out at 0.99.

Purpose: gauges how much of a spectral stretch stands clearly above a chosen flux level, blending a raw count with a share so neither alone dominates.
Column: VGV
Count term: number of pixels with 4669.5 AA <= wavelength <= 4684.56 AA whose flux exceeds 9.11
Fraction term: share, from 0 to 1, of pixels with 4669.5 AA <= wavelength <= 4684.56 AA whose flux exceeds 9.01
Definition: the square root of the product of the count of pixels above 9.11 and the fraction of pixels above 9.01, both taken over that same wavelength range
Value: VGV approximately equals 0.0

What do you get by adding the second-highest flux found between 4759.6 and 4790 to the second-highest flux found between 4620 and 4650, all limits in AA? 19.4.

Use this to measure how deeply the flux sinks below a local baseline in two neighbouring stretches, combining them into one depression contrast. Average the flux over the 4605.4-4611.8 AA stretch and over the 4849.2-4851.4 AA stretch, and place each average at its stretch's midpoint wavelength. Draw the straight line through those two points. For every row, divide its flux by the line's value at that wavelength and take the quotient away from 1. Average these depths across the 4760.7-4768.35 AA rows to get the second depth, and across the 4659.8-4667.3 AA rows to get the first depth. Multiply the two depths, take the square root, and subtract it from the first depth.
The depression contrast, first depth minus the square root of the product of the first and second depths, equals 0.024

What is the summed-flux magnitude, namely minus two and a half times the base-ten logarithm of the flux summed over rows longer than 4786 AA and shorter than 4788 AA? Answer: -3.15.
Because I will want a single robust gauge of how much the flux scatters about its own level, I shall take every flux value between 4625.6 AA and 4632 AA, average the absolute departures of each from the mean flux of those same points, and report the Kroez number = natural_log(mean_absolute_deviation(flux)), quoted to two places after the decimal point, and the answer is -1.59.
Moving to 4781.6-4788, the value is -1.41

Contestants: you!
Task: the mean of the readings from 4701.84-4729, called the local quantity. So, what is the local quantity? 8.8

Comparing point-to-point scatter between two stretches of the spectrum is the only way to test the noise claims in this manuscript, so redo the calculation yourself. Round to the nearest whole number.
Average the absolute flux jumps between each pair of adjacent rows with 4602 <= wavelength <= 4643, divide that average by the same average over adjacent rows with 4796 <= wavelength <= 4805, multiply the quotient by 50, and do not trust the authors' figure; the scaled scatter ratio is 82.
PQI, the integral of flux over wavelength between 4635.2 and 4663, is 243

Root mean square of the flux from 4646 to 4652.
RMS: 8.3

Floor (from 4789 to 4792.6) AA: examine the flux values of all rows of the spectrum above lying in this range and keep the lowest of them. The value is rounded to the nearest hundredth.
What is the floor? 8.67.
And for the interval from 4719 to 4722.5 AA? 9.32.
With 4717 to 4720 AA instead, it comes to 8.95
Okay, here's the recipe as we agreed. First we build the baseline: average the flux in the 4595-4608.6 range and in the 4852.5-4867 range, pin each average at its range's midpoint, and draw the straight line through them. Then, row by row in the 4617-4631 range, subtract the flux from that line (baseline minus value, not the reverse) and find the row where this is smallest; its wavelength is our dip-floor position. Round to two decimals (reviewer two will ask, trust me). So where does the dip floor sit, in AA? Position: 4620.81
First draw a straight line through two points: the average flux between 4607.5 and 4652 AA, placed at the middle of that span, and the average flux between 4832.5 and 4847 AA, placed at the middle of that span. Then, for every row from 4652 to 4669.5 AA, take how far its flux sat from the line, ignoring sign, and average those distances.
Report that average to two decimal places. 0.54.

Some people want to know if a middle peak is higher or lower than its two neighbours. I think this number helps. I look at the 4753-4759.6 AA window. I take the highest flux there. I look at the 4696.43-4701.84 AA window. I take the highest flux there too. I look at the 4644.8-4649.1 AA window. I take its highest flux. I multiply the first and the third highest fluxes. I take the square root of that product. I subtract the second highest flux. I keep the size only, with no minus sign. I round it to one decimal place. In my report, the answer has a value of 0.0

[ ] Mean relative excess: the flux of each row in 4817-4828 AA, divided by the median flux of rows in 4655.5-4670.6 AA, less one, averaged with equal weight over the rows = 0.09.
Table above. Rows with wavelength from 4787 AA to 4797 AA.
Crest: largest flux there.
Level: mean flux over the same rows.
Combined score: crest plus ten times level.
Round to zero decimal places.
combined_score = 104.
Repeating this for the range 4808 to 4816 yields 103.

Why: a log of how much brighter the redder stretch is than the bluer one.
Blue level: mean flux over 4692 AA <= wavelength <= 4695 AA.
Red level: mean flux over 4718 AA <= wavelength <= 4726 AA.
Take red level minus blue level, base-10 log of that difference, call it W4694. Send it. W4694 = -0.1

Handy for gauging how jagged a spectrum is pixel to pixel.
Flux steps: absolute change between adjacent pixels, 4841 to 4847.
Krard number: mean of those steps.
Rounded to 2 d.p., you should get 0.44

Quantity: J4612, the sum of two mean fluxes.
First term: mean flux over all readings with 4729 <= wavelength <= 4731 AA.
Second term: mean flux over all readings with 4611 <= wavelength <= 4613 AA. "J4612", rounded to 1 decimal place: 17.3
